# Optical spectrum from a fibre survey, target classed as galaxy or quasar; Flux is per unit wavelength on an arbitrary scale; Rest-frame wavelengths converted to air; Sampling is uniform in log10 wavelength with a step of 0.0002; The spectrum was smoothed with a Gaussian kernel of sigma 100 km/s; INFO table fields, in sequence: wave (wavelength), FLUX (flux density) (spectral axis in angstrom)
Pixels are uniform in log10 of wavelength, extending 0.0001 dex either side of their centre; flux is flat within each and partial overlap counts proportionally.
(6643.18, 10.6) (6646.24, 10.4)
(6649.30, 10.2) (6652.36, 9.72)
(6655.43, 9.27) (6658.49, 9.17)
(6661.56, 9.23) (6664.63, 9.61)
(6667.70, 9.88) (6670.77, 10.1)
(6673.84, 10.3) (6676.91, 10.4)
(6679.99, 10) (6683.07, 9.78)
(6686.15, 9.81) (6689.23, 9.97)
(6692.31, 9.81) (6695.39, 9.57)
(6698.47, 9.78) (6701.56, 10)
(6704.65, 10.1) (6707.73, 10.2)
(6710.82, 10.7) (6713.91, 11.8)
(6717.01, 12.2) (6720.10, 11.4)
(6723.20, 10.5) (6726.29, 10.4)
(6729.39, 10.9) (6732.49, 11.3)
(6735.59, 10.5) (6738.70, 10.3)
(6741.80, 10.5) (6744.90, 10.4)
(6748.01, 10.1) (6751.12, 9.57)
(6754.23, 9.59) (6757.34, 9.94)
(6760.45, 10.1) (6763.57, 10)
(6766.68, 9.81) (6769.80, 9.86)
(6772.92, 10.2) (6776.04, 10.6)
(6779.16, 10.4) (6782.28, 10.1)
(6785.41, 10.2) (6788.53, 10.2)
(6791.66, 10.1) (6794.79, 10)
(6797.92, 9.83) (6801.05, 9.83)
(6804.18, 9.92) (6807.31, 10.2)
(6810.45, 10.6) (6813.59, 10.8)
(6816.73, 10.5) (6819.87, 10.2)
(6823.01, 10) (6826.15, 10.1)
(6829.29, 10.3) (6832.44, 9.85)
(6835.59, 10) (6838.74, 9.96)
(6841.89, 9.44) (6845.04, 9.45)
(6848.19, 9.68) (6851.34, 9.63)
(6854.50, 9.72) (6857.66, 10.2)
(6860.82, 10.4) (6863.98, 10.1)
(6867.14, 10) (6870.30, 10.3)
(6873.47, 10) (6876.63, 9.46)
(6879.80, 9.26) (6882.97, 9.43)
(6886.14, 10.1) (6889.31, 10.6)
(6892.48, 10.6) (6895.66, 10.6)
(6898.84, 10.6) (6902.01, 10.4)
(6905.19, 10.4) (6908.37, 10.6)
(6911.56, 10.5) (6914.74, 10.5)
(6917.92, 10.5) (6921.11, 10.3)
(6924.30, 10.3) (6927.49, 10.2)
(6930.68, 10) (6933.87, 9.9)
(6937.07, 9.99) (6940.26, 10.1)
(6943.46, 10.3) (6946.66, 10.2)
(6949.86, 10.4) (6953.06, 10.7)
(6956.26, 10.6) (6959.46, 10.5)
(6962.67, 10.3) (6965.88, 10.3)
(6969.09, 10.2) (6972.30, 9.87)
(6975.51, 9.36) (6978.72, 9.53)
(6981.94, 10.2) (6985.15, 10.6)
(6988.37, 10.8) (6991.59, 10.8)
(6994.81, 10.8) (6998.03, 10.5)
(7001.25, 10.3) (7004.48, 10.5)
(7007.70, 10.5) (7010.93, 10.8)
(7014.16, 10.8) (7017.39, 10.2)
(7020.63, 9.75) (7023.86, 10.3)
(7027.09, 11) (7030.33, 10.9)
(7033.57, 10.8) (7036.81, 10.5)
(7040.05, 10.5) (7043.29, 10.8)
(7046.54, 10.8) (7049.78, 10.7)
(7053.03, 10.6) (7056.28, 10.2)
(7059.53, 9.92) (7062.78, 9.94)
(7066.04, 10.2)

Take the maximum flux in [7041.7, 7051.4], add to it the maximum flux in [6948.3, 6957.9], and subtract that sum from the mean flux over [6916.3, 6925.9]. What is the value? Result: -11.1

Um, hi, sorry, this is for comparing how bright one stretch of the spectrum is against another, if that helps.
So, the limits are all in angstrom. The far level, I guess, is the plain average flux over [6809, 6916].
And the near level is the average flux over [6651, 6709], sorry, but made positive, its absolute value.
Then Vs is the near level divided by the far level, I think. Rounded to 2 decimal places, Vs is 0.97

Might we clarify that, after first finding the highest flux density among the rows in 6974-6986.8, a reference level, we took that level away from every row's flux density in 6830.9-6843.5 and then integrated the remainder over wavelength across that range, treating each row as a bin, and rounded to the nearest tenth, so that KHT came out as -9.9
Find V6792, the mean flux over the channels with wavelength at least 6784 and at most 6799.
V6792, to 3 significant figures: 10.1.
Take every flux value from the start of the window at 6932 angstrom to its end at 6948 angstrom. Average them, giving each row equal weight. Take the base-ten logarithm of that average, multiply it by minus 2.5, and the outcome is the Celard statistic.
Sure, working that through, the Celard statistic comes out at -2.51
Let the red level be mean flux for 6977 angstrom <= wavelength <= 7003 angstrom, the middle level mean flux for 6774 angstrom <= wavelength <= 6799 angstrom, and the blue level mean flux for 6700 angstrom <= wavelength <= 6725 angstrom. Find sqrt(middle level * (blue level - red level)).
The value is 2.07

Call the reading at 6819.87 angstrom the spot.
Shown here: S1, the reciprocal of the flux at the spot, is 0.0980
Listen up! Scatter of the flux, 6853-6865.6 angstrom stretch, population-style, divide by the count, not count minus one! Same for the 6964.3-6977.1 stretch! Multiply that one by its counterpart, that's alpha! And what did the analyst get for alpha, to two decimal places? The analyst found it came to 0.09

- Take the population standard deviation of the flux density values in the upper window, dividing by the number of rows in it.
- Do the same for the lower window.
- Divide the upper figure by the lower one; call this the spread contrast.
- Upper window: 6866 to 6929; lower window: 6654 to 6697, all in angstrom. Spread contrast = 1.11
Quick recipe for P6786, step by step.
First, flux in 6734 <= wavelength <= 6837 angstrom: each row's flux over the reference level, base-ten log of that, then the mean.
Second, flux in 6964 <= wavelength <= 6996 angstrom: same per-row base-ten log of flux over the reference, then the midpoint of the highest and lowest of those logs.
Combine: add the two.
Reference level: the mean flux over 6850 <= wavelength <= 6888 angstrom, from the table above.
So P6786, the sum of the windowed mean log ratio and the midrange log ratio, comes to 0.018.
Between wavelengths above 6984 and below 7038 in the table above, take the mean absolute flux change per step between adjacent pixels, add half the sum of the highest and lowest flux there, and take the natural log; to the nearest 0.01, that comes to 2.36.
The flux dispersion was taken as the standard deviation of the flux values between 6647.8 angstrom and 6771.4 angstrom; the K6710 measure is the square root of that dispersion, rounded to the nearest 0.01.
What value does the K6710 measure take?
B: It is 0.80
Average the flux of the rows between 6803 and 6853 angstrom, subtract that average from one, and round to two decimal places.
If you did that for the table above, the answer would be -9.04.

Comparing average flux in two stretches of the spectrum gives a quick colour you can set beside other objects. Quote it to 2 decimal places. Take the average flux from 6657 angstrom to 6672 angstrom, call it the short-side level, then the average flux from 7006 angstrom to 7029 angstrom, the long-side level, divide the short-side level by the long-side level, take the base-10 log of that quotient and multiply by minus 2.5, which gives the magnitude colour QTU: 0.10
